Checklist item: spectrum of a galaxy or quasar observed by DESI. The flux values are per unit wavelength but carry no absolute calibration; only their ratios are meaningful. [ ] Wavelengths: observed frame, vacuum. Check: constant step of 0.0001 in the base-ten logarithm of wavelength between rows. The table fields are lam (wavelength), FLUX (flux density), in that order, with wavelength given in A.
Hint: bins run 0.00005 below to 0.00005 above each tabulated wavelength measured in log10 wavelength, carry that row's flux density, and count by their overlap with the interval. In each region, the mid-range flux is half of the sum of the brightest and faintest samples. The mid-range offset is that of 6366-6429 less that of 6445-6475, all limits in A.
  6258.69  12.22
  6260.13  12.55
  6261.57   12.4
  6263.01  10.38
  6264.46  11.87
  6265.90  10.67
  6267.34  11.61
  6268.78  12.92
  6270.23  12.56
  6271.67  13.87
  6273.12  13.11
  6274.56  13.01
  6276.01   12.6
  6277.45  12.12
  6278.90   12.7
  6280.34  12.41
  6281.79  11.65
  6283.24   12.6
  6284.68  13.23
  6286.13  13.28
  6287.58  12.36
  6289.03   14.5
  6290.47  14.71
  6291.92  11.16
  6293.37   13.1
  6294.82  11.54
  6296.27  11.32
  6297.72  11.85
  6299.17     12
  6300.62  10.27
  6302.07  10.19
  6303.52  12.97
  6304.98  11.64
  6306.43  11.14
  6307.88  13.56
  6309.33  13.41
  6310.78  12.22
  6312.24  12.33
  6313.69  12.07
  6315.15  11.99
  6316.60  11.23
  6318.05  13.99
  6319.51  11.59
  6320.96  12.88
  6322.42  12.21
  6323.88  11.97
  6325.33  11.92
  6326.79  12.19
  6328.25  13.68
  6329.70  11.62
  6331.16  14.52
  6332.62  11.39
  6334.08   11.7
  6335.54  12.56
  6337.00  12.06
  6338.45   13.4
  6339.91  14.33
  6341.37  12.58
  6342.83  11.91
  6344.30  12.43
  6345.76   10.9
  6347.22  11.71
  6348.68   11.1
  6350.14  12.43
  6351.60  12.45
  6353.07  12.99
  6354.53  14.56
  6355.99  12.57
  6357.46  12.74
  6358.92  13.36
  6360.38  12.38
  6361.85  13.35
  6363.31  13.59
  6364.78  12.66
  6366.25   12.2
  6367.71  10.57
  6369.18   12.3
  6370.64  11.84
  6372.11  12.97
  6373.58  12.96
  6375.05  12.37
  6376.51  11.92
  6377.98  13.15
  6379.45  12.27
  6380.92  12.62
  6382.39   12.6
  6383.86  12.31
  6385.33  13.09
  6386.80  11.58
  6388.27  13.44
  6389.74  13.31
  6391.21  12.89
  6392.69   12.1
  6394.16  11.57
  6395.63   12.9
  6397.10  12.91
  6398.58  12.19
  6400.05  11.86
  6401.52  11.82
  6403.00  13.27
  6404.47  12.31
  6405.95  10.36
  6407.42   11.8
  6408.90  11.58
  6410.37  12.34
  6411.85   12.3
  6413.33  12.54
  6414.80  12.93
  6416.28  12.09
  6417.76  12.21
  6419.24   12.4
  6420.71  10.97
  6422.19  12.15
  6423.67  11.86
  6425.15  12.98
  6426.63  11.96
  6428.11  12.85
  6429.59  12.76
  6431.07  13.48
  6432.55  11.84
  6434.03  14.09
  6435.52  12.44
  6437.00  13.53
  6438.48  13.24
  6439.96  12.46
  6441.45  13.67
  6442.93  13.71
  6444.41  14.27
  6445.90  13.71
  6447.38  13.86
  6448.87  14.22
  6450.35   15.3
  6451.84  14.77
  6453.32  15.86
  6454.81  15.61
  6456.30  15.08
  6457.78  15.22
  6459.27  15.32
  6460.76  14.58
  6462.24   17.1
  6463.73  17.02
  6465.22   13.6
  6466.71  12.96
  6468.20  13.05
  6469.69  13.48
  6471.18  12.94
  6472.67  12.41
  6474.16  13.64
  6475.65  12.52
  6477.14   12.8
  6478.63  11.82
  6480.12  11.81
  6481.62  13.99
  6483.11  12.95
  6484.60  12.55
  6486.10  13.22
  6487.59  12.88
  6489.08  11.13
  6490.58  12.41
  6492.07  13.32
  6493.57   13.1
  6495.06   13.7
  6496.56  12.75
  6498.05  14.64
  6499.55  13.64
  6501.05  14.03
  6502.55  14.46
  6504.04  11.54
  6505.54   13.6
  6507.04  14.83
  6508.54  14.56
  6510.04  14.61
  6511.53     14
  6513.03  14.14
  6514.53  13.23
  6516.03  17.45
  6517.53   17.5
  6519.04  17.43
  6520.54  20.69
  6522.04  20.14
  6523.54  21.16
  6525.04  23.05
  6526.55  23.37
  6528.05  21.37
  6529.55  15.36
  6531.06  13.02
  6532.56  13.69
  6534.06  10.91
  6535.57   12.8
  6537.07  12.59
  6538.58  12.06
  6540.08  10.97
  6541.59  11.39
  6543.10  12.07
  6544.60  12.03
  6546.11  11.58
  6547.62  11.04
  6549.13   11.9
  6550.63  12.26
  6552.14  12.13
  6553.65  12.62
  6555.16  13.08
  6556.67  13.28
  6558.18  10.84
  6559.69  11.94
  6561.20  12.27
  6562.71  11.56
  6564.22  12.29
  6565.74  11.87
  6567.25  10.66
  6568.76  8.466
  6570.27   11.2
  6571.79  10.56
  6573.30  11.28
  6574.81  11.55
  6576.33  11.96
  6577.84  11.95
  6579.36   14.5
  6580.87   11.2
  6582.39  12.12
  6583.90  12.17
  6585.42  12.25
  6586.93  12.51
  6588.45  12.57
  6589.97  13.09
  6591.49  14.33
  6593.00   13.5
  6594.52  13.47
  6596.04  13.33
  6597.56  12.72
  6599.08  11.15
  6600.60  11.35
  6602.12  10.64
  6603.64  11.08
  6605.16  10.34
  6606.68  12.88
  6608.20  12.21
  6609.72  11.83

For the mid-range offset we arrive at -2.9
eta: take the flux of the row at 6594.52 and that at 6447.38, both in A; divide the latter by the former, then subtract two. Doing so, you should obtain -0.97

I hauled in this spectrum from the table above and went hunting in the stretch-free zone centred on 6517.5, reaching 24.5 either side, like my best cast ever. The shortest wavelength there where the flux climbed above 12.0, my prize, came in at 6493.57 A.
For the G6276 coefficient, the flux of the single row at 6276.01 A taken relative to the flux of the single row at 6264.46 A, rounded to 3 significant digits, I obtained 1.06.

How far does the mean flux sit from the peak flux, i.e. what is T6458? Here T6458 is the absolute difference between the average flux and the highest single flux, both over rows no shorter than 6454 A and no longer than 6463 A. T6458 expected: 1.6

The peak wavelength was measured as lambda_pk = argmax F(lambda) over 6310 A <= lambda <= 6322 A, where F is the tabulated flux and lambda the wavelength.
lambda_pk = 6318.05 A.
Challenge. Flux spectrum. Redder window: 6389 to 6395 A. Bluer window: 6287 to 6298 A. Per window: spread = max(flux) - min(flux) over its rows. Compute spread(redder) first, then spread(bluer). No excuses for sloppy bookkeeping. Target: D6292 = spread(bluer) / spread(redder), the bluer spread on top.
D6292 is 2.0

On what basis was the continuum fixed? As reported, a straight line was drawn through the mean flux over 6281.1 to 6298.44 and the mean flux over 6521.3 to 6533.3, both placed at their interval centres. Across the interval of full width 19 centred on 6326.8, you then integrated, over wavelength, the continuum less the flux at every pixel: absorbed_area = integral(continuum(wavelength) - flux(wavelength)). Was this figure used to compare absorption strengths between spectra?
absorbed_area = 21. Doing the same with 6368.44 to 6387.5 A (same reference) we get 47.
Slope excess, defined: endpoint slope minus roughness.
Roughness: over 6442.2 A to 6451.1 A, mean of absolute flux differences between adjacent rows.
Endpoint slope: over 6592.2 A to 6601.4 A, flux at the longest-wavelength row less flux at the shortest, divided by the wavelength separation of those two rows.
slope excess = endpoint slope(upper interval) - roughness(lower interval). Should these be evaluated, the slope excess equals -0.82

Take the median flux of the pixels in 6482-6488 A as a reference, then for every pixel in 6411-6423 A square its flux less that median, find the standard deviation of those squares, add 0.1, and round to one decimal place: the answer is 1.3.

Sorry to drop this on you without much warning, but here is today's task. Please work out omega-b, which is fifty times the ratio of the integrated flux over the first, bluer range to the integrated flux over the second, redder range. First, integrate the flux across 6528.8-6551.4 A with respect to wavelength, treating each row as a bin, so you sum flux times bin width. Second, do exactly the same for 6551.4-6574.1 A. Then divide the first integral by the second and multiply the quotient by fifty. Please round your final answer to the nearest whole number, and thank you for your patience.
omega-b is 53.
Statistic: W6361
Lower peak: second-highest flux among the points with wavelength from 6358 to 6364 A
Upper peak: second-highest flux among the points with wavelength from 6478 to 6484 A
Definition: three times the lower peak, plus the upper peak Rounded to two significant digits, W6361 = 53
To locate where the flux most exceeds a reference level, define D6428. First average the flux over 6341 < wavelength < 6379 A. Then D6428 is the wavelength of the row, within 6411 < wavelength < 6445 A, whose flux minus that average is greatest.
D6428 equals 6444.41 A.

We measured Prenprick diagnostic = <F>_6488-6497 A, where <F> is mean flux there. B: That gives 12.7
